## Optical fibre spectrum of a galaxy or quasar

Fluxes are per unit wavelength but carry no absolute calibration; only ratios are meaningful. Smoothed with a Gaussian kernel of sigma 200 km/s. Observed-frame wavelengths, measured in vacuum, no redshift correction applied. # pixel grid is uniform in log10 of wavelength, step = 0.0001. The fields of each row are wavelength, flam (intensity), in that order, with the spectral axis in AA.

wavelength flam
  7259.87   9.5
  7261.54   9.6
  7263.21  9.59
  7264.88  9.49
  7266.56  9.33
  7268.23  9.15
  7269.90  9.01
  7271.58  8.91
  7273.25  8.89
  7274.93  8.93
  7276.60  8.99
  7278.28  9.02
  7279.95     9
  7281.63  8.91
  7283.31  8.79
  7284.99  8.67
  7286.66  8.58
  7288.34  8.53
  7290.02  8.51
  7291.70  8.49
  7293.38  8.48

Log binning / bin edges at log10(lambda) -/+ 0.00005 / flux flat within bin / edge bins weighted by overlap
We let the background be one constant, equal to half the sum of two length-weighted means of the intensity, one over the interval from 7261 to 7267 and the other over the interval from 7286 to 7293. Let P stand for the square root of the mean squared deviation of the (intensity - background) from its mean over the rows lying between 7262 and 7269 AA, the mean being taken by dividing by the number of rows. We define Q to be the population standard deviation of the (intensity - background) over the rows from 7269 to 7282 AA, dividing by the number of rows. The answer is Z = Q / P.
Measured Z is 0.3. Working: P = 0.17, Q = 0.049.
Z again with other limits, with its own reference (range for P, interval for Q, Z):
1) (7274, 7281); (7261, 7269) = 5.1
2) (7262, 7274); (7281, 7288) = 0.5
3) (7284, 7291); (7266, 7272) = 2.6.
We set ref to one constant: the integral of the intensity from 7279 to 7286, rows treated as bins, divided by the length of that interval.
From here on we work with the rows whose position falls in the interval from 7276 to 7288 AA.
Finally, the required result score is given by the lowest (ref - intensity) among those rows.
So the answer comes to -0.2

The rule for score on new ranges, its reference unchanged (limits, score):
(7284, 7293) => 0.2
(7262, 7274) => -0.7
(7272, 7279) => -0.2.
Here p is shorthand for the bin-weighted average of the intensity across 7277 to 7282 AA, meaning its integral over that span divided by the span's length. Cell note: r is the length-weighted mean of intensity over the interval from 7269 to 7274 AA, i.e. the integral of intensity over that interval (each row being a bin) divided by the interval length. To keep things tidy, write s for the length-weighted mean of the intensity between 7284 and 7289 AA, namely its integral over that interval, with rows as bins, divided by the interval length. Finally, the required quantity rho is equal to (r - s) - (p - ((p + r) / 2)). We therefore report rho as 0.32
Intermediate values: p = 8.98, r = 8.9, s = 8.61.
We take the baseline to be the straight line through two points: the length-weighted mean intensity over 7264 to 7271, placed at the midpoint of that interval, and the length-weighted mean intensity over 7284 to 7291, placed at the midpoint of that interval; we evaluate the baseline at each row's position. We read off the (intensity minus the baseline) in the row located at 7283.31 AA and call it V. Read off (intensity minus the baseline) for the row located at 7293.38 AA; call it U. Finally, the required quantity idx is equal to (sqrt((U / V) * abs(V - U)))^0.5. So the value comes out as 0.40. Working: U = 0.097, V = 0.08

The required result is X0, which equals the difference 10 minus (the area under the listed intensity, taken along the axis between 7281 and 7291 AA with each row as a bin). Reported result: -76.5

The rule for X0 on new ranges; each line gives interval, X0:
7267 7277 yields -80.0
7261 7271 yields -83.4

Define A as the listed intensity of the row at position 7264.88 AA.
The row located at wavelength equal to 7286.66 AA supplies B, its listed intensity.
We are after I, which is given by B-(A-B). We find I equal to 7.7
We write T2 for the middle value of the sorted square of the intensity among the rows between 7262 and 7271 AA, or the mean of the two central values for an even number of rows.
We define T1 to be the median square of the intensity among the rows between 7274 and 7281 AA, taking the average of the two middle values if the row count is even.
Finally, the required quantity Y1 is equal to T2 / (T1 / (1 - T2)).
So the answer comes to -93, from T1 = 80.9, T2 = 87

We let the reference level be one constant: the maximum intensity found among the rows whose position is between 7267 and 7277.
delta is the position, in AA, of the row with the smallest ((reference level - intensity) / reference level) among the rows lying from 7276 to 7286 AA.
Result 7278.28 AA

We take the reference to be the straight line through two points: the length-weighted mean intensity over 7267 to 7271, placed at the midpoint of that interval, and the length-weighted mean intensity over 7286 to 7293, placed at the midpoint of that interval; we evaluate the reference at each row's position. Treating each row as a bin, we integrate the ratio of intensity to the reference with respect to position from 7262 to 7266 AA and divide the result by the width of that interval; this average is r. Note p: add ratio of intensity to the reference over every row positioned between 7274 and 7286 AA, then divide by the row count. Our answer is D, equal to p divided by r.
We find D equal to 0.98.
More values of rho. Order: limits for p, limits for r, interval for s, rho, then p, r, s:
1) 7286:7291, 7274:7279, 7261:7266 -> -0.35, 8.53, 9.0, 9.54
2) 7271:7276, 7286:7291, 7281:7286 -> -0.45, 8.92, 8.5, 8.78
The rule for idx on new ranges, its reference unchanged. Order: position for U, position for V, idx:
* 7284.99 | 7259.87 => 0.26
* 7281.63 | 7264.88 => 0.40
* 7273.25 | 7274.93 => 0.71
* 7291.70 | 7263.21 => 0.45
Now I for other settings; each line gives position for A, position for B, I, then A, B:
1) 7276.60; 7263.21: 10.2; 8.99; 9.59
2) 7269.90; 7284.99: 8.3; 9.01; 8.67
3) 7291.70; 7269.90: 9.5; 8.49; 9.01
